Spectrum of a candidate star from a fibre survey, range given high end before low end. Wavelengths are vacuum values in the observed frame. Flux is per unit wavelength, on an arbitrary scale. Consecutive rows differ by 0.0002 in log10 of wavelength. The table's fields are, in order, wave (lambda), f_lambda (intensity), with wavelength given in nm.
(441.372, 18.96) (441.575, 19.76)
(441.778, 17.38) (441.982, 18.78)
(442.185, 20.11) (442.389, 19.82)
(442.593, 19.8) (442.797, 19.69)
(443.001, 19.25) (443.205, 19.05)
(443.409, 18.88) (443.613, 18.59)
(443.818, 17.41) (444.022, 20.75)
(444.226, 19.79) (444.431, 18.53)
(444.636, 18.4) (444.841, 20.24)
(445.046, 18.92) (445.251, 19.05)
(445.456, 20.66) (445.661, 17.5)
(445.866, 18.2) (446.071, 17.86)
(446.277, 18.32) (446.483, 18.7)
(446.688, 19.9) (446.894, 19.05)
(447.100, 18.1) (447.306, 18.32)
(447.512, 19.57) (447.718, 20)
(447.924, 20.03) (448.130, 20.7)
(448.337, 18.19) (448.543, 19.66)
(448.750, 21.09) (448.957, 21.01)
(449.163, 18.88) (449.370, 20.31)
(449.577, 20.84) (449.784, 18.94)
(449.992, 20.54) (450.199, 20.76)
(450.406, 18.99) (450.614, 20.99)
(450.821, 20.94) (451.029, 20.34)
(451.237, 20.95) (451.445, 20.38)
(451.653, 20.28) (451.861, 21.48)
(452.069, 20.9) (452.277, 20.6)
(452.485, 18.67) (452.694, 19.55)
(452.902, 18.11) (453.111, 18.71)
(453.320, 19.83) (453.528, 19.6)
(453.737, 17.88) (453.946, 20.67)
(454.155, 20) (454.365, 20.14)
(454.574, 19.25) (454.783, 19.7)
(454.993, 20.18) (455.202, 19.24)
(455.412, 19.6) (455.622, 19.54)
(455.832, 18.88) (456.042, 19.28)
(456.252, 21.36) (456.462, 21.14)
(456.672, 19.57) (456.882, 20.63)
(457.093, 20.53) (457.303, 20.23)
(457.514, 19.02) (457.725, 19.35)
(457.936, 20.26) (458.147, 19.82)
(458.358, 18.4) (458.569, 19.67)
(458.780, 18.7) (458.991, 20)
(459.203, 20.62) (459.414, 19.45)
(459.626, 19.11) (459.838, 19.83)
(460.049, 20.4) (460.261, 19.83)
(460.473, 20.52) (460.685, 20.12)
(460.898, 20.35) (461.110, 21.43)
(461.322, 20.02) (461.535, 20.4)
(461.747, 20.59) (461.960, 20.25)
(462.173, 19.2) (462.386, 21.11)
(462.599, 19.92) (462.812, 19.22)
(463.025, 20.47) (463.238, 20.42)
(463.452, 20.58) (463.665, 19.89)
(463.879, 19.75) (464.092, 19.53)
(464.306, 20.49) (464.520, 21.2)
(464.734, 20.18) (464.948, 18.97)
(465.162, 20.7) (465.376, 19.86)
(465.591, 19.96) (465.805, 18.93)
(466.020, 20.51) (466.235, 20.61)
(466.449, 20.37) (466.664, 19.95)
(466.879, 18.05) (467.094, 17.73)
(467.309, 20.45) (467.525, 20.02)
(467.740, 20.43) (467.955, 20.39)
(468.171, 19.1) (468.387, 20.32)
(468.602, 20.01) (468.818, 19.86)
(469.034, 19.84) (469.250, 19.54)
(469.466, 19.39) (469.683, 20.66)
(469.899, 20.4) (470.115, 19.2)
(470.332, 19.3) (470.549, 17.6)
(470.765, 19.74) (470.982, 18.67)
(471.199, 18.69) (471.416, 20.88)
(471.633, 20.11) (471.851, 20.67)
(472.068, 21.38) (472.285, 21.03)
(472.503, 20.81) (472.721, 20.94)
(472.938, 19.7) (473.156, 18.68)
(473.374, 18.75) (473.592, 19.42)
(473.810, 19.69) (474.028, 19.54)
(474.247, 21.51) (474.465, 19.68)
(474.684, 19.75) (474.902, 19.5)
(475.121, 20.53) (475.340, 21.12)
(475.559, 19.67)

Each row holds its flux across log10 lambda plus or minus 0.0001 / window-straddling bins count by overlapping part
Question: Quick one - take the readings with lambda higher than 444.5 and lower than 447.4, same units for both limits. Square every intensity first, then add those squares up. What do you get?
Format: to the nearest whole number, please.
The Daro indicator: 4960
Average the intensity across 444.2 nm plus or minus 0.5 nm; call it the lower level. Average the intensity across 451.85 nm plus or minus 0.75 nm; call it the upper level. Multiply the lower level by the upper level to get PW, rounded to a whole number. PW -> 388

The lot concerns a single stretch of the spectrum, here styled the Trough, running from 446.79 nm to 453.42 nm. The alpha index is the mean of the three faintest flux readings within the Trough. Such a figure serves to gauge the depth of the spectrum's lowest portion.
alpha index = 18.1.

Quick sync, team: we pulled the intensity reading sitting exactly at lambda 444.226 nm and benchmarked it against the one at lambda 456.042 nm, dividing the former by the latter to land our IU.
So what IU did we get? 1.03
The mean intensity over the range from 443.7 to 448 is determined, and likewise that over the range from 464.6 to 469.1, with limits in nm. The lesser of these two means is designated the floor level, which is 19.0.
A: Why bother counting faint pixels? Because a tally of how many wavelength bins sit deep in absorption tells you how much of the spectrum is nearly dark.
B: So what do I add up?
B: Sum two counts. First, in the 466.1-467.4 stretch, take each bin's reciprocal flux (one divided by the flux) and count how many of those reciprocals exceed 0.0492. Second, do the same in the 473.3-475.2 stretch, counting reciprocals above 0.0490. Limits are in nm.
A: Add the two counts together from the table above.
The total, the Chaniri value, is 10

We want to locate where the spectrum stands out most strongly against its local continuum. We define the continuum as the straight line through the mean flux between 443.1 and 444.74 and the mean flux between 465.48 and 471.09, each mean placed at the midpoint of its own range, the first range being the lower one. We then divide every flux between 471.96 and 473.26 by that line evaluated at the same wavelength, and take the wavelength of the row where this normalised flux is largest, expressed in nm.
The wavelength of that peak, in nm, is 472.068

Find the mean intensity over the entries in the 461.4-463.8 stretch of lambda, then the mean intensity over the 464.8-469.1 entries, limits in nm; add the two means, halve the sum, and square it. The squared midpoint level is 400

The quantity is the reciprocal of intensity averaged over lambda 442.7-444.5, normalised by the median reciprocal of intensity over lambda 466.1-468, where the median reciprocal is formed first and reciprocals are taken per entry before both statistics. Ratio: 1.07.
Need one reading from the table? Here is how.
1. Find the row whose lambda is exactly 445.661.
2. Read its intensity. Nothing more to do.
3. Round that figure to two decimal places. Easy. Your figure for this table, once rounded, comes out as 17.50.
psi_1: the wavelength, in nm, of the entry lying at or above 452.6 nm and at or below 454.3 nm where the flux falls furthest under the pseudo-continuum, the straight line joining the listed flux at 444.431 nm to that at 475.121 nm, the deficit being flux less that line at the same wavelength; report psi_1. 453.737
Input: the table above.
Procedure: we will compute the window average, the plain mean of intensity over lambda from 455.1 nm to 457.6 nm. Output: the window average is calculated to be 19.9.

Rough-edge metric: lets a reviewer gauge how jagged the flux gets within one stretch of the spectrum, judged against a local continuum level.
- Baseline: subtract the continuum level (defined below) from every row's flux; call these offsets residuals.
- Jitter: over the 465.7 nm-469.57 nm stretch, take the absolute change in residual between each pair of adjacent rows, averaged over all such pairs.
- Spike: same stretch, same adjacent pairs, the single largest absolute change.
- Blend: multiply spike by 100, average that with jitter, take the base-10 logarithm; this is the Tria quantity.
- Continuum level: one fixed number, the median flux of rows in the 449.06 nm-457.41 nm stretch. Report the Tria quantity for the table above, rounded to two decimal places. 2.13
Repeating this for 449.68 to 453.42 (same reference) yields 2.00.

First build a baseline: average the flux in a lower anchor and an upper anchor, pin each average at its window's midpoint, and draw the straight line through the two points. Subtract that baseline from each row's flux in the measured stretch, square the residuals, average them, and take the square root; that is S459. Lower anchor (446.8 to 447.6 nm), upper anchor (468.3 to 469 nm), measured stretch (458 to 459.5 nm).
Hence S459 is 0.70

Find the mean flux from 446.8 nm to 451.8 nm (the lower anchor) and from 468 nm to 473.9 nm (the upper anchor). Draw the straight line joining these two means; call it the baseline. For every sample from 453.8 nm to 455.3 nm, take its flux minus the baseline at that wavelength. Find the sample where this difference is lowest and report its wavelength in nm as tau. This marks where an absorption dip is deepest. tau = 455.202 nm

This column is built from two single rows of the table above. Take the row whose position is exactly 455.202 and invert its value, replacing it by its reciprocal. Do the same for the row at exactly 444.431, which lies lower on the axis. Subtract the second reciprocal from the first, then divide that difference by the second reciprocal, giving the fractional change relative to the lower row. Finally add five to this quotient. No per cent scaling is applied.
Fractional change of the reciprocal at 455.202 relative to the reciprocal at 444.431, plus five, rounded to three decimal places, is 4.963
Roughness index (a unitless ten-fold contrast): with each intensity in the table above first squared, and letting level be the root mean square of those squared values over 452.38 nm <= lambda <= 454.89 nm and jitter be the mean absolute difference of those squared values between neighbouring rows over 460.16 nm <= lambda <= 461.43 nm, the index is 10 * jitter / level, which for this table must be 0.83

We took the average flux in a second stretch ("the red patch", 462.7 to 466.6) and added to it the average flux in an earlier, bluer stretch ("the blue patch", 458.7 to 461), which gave 40.0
